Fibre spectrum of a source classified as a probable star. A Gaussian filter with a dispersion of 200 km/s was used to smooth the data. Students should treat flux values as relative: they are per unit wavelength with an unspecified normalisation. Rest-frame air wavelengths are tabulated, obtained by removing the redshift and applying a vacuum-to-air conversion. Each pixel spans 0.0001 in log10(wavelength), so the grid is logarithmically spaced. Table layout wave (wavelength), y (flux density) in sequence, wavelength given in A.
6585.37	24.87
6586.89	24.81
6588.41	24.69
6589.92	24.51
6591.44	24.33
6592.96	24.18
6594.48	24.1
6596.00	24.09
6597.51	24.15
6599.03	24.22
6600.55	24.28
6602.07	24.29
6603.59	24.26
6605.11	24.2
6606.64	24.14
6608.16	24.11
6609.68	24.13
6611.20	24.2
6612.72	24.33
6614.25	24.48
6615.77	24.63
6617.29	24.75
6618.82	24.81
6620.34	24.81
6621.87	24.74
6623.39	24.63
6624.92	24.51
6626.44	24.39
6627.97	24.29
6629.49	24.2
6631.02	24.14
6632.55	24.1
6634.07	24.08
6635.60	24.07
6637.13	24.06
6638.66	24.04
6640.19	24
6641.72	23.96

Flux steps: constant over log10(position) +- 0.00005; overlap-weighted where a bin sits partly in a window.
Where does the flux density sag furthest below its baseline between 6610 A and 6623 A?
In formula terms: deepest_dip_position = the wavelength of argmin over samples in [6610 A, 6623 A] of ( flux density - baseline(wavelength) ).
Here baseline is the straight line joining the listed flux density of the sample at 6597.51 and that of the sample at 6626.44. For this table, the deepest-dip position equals 6611.20 A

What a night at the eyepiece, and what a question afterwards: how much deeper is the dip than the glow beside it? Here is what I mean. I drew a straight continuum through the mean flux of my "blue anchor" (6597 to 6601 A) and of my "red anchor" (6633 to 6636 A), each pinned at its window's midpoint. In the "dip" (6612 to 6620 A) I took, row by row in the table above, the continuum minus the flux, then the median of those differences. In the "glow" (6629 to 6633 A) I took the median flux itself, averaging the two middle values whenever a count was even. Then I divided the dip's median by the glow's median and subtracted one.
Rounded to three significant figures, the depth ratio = -1.02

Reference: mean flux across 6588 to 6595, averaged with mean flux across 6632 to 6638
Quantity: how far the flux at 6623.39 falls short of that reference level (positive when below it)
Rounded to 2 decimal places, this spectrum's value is -0.41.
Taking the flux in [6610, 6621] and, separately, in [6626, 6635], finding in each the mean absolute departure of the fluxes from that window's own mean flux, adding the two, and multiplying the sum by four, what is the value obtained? 1.18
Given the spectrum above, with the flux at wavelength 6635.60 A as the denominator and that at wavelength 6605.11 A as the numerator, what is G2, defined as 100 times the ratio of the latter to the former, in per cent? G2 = 101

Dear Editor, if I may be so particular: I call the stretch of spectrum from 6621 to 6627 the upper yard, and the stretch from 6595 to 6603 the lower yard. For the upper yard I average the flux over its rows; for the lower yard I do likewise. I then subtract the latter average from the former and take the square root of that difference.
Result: 0.60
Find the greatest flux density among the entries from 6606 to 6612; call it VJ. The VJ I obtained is 24.2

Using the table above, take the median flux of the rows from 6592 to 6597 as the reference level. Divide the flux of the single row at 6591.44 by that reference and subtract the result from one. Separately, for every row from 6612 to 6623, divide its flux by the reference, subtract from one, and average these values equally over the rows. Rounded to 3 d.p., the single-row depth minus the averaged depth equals 0.013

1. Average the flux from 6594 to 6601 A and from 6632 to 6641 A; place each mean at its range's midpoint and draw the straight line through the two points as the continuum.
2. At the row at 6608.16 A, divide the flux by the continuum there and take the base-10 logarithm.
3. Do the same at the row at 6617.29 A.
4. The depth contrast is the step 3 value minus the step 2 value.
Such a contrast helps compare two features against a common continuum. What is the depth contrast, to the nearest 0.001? 0.012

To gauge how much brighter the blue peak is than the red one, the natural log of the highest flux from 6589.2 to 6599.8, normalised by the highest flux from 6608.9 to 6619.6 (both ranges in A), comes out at -0.012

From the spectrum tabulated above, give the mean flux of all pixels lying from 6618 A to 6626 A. 24.7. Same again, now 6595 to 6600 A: 24.2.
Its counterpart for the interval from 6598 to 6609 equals 24.2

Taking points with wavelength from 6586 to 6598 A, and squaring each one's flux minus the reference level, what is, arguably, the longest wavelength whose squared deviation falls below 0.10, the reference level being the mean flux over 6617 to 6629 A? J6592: 6591.44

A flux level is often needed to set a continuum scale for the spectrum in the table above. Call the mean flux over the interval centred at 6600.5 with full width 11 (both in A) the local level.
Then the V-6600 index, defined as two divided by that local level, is 0.0826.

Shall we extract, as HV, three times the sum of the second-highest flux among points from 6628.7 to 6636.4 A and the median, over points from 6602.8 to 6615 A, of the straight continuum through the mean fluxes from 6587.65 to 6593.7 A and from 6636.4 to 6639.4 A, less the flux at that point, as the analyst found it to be 72.7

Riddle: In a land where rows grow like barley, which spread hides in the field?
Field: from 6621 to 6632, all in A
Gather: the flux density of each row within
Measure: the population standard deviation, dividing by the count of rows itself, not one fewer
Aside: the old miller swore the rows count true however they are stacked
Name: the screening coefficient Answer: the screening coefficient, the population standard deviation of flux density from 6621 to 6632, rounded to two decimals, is 0.21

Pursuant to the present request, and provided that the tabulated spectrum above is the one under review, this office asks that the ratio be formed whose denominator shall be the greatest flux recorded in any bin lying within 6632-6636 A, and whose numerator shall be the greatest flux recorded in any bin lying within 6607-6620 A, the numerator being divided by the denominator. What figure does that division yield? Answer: 1.03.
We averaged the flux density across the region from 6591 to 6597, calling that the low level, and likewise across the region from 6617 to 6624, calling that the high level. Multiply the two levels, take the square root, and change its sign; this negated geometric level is -24.5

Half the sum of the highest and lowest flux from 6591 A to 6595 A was 24.2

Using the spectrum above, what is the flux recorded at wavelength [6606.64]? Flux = 24.14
